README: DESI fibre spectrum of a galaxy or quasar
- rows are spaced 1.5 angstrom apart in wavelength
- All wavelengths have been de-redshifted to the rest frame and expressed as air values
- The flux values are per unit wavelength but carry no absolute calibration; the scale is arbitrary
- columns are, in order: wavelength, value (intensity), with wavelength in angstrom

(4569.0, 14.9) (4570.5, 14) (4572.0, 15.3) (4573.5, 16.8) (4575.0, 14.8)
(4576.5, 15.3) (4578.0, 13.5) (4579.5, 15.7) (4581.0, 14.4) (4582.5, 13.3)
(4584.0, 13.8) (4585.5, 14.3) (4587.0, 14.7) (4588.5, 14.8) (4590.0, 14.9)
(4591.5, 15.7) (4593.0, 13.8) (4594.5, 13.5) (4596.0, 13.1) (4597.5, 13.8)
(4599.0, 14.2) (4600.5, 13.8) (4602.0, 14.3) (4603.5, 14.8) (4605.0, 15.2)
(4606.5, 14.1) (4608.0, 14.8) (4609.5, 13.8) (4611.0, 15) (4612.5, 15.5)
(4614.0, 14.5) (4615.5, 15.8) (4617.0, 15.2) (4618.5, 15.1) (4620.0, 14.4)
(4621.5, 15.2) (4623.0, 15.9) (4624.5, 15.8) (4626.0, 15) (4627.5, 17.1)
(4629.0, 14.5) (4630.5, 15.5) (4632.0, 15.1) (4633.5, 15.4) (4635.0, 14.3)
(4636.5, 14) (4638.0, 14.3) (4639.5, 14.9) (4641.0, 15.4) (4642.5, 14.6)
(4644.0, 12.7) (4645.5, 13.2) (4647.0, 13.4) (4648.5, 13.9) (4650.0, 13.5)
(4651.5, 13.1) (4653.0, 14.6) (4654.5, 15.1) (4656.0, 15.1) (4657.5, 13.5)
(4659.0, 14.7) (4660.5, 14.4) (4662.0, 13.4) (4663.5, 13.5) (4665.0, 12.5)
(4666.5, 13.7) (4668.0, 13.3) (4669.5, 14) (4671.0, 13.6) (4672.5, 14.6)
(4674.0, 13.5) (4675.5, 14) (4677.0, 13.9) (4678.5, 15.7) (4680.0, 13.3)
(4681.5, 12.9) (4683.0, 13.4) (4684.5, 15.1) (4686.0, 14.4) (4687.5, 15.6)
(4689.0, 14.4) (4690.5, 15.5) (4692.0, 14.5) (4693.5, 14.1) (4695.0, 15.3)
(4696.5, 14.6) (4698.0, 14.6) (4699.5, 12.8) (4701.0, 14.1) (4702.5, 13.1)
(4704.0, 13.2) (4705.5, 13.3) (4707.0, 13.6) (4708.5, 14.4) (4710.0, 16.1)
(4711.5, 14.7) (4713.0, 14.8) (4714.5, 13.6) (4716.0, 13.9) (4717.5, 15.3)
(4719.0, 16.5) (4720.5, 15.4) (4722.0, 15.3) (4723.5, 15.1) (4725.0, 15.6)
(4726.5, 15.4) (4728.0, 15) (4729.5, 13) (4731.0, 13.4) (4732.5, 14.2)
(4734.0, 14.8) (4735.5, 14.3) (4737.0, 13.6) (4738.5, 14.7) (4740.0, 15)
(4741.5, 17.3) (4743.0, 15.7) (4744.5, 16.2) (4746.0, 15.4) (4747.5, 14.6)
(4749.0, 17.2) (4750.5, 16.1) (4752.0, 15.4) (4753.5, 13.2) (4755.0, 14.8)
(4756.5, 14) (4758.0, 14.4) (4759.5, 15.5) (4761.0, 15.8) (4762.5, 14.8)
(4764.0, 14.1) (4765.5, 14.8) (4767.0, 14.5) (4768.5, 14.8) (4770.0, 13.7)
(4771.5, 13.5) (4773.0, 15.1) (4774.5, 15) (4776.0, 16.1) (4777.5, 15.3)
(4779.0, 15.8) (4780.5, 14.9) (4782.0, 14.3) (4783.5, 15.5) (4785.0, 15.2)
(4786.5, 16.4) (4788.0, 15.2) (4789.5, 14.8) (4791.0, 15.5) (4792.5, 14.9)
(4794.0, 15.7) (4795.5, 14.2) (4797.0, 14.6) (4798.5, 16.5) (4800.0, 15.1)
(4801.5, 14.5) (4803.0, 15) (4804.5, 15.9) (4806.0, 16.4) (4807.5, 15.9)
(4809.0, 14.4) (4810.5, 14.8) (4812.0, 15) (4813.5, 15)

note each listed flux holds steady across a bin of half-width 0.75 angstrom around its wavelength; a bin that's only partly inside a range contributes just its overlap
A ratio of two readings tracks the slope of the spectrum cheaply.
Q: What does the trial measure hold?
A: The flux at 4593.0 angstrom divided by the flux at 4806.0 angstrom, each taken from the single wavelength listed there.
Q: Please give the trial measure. 0.84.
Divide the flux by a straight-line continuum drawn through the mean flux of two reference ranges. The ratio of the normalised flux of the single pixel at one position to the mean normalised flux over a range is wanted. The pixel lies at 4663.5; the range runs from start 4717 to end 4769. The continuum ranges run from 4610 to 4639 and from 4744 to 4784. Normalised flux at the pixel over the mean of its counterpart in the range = 0.895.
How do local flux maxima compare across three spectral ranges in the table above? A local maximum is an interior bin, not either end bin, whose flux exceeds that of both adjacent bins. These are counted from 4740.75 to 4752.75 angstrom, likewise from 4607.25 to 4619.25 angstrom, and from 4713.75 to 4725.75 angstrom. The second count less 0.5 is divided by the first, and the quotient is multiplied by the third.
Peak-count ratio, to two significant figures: 0.75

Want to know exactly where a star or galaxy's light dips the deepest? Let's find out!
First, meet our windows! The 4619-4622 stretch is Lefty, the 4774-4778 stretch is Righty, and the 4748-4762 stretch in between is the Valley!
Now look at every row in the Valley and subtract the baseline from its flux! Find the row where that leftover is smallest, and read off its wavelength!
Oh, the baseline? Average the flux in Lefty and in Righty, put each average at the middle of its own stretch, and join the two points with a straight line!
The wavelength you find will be 4753.5 angstrom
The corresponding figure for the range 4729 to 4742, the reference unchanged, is 4729.5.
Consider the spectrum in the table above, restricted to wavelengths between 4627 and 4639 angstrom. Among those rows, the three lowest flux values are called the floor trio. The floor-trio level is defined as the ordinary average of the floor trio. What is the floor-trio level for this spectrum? 14.20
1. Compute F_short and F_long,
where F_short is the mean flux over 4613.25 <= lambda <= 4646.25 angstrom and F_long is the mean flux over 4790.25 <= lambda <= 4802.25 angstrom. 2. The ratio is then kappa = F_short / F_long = 0.99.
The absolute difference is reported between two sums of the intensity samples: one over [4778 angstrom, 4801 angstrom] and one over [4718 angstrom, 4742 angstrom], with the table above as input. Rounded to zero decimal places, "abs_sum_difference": 10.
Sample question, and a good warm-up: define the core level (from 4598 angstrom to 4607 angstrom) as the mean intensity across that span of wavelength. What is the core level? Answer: 14.4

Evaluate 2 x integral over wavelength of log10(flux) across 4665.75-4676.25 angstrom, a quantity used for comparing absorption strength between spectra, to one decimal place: 23.9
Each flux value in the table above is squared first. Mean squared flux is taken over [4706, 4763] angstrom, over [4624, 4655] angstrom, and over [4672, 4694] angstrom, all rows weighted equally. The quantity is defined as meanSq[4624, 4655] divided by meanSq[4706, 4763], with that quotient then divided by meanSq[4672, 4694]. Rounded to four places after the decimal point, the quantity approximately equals 0.0046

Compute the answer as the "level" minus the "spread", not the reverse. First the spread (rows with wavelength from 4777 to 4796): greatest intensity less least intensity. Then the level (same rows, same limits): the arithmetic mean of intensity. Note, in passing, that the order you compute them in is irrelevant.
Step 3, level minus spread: 13.0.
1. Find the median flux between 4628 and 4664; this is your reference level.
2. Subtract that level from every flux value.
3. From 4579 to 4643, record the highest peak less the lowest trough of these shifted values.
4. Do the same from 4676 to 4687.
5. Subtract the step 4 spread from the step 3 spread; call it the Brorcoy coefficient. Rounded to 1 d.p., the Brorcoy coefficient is 1.2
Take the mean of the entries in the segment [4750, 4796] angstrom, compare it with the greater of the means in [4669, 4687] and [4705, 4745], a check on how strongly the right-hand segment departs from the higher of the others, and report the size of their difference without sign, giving 0.1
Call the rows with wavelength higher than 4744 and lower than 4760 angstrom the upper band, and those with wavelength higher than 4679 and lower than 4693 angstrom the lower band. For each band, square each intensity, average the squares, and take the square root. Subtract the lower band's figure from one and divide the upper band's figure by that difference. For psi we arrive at -1.14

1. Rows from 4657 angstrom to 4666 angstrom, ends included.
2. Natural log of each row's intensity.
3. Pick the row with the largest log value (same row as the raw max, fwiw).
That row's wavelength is 4659.0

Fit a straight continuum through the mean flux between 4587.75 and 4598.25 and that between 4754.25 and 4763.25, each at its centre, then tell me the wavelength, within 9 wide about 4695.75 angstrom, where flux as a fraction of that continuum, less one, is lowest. 4699.5 angstrom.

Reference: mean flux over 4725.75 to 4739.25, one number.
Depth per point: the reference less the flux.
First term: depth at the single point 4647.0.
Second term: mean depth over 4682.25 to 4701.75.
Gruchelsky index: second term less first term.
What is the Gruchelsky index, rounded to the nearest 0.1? -1.1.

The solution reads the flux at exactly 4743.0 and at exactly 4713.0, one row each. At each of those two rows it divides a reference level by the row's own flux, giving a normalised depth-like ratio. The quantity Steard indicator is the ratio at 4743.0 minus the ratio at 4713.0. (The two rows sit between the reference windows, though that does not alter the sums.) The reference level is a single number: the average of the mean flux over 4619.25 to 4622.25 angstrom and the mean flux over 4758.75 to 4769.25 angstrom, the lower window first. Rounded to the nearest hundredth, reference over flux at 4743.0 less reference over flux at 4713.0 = -0.06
